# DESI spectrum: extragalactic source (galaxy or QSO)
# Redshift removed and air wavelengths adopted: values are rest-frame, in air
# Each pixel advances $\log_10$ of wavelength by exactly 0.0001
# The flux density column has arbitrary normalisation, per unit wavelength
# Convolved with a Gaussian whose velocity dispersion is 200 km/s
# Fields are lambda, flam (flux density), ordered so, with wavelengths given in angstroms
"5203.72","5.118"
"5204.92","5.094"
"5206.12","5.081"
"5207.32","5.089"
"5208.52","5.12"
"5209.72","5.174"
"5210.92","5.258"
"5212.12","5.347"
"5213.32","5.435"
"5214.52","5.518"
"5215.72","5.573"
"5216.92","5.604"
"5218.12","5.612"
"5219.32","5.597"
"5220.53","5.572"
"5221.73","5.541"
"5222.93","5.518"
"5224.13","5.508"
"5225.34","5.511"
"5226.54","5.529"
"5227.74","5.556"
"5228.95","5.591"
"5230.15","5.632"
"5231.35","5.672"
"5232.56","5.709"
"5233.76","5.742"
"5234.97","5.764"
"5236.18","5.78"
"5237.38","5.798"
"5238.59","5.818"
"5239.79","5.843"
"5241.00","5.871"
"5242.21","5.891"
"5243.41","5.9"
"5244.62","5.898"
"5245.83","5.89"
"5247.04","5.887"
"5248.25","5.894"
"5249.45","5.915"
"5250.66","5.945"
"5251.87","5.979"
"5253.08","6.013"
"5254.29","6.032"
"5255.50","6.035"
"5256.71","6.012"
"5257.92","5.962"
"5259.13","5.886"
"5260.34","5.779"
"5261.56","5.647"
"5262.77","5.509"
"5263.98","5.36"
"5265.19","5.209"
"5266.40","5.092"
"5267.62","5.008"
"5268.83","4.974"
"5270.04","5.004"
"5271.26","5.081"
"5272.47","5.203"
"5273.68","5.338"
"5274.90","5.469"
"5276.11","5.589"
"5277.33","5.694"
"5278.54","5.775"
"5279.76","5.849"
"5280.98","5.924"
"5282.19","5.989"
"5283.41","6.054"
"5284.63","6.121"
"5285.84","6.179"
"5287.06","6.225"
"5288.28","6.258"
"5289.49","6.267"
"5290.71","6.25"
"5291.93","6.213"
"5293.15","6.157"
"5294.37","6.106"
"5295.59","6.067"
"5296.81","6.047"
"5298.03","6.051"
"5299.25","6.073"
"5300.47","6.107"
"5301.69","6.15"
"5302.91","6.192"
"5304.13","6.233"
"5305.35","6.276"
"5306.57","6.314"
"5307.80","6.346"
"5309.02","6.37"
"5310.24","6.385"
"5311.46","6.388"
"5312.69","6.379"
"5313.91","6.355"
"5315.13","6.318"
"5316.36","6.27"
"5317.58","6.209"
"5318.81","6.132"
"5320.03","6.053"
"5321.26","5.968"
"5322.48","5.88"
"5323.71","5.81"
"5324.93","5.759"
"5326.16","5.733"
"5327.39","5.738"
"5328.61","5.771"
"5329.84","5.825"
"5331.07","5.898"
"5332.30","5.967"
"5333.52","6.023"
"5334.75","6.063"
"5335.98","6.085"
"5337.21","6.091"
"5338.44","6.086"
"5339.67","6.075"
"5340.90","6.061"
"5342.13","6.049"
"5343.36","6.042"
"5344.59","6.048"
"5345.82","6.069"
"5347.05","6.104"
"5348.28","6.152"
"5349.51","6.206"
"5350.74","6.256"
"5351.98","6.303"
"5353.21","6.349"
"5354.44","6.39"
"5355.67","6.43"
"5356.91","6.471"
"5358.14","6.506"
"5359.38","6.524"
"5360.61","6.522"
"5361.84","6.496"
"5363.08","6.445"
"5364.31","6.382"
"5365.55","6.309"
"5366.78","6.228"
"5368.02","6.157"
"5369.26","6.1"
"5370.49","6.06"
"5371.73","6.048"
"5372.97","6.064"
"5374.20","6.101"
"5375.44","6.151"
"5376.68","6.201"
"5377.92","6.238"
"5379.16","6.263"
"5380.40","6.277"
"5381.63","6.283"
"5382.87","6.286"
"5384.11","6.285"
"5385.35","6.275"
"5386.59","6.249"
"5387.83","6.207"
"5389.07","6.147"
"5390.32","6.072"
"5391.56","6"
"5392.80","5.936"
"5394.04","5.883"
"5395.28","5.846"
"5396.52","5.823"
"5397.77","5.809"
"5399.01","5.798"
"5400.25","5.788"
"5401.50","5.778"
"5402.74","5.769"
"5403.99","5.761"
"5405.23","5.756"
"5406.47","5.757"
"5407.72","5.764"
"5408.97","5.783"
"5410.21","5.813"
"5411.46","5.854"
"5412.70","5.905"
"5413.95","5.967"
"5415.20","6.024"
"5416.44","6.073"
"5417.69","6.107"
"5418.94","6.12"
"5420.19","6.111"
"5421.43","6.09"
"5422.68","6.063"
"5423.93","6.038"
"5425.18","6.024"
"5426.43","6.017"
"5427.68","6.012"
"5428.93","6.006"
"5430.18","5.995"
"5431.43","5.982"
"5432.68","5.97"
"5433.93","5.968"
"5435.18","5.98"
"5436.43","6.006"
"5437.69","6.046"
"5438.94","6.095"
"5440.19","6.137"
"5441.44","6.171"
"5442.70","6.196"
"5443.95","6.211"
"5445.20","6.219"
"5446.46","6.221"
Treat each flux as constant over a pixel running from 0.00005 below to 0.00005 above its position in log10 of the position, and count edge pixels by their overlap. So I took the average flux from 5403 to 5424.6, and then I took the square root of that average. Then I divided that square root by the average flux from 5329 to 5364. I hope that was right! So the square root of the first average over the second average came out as 0.393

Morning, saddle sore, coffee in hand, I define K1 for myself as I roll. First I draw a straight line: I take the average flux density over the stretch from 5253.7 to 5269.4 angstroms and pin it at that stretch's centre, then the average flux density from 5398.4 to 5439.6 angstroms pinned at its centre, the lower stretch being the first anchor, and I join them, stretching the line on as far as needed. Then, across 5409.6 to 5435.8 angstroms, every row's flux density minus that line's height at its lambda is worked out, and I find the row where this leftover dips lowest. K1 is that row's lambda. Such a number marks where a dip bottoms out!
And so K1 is 5410.21 angstroms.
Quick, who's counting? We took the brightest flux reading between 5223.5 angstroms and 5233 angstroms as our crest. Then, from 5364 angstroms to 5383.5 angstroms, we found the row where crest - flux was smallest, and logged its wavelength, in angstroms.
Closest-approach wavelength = 5364.31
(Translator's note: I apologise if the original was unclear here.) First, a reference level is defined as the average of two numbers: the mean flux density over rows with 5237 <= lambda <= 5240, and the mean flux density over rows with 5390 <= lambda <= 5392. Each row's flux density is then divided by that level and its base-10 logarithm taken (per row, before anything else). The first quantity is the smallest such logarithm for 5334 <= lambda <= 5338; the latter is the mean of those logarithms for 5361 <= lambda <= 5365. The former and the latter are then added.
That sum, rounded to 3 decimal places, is 0.046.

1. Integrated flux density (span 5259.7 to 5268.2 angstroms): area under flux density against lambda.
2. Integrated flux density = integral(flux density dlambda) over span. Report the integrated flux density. 46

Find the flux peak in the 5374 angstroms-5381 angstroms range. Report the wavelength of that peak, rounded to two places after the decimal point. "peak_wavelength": 5380.40 angstroms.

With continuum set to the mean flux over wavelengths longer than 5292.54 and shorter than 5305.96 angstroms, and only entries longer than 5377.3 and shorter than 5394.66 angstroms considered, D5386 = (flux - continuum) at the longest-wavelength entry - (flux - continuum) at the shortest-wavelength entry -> -0.4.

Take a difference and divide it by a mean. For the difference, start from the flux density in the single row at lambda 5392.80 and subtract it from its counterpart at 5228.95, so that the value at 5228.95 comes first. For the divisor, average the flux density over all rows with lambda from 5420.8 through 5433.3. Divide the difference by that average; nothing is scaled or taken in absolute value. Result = -0.057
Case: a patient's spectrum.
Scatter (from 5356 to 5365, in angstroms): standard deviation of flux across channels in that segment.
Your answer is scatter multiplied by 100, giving 5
